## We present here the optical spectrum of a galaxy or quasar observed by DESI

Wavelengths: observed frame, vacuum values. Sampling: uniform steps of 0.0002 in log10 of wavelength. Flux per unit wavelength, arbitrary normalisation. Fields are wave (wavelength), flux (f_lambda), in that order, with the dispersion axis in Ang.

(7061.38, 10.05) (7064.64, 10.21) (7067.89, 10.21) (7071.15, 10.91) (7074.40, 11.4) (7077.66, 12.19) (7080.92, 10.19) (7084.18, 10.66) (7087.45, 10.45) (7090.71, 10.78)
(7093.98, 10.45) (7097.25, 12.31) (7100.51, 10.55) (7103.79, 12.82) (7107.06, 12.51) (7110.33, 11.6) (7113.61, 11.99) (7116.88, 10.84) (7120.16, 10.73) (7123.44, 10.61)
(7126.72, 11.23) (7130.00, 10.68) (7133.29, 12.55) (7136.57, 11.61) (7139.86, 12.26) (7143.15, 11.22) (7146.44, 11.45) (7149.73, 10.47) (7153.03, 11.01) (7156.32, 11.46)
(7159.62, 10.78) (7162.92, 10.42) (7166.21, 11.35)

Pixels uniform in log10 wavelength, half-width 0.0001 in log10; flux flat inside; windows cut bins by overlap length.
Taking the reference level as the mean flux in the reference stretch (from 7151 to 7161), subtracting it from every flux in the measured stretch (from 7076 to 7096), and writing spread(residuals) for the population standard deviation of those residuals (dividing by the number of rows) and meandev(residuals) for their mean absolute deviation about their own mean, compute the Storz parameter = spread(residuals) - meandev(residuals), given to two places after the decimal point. 0.19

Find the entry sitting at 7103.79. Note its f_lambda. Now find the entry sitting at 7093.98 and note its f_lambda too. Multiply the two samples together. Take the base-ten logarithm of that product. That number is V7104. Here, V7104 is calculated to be 2.13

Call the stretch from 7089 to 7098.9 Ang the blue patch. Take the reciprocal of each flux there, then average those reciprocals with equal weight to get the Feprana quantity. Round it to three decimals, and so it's 0.090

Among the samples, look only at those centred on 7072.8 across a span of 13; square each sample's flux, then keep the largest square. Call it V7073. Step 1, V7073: 149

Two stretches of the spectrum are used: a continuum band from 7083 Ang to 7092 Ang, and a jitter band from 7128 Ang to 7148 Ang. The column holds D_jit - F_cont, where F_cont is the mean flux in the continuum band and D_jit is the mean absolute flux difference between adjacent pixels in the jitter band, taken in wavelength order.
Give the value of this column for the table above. -9.7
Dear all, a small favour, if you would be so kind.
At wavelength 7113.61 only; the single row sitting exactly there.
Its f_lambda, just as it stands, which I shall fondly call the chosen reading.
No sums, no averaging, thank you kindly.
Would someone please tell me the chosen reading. 11.99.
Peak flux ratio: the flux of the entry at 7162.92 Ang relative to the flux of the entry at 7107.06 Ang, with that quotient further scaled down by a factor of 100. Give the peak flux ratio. 0.0083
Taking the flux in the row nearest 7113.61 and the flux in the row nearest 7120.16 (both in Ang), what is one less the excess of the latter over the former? 2.3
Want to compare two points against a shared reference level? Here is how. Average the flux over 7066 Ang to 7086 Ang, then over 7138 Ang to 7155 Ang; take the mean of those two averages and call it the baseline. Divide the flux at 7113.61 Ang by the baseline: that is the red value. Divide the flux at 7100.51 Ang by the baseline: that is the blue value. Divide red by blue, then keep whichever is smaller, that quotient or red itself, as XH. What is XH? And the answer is 1.08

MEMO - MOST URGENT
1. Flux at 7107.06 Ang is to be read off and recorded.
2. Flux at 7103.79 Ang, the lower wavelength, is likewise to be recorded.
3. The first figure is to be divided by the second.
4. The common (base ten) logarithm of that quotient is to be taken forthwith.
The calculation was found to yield -0.011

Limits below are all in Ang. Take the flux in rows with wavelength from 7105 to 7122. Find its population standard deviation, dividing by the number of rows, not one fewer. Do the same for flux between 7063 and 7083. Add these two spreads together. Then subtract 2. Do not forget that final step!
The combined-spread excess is -0.57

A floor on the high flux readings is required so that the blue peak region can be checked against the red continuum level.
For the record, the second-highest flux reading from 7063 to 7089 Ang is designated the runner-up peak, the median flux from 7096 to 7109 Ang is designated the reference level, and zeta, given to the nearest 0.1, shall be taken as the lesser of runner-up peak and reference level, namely 11.4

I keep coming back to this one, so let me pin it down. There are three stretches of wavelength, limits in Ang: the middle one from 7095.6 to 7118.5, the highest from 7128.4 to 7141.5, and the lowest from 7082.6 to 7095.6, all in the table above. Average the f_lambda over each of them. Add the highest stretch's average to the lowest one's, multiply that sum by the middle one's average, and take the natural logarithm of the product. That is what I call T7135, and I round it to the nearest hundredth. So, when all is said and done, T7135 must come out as 5.58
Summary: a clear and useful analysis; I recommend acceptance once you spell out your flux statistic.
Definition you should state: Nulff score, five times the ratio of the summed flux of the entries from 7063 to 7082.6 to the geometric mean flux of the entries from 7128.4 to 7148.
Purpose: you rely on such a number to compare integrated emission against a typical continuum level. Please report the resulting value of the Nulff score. 28.0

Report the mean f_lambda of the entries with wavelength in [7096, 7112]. 12.0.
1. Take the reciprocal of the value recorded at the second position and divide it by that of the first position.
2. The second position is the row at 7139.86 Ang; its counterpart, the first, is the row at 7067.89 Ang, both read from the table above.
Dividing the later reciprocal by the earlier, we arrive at 0.83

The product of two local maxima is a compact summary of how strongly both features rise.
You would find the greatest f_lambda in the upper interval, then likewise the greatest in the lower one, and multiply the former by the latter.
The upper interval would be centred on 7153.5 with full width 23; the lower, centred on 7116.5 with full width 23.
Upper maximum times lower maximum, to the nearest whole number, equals 143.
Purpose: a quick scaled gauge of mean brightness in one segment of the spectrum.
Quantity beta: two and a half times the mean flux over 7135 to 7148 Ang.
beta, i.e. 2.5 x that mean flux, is 29.1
